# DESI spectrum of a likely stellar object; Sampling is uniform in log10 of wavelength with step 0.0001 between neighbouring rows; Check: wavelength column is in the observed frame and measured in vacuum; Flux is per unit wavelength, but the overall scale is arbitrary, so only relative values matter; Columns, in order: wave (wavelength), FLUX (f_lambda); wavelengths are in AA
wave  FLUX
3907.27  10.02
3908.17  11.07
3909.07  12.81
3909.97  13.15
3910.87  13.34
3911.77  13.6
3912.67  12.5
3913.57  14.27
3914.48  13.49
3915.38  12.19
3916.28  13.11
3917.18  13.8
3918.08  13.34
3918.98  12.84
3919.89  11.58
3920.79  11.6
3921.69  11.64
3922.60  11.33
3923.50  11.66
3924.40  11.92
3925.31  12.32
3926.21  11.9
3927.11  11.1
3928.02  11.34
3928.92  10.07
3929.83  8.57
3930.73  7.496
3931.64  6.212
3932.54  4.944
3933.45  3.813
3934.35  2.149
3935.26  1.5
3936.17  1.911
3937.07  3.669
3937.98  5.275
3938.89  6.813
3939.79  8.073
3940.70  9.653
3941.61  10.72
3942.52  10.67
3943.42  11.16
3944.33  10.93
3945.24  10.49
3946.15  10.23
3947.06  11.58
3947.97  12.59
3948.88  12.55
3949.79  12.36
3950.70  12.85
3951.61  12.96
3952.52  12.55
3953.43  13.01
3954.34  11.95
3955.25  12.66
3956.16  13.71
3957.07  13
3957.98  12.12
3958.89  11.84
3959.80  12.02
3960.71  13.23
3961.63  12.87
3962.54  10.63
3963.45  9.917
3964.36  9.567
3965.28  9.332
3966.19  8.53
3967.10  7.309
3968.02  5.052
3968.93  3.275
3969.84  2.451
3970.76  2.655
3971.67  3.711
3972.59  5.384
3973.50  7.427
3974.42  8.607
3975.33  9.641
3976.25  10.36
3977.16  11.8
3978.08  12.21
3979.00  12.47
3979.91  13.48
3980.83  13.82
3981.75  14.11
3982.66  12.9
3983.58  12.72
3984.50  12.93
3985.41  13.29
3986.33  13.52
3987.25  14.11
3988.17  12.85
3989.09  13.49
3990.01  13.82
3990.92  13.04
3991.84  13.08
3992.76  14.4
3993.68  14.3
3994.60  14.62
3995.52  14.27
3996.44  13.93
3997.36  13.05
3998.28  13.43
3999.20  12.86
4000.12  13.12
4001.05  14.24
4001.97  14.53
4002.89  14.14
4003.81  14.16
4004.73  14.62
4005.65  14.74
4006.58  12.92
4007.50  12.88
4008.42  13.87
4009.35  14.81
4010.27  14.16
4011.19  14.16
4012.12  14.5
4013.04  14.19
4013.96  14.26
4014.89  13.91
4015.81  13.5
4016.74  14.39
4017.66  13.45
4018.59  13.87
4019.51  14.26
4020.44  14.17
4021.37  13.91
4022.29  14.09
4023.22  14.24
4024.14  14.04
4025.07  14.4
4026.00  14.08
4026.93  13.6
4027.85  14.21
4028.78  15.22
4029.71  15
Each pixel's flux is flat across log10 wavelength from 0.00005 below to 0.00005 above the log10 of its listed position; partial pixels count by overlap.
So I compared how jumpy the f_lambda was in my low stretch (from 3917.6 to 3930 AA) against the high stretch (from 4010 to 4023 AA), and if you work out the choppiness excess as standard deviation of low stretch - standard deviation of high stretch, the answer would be 0.8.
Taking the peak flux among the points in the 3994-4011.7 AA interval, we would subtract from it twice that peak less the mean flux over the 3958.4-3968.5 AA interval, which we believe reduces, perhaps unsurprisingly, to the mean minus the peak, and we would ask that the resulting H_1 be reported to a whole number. -5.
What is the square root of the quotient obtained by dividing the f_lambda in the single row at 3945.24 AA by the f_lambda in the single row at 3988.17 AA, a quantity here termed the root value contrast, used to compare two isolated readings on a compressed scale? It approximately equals 0.904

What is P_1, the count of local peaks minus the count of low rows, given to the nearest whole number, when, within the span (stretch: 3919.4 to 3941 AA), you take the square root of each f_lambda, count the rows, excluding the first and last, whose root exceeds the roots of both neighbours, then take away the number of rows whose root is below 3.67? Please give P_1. -21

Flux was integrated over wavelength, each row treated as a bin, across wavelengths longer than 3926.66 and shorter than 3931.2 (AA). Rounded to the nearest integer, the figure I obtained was 44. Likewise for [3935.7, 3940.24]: 23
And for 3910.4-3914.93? 61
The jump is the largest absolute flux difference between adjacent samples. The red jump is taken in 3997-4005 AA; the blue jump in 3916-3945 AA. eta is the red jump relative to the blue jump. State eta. 0.6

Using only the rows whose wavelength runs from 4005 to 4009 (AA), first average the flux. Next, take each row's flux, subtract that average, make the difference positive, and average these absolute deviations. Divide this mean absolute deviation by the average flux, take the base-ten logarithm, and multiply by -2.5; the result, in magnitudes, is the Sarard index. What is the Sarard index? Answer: 3.2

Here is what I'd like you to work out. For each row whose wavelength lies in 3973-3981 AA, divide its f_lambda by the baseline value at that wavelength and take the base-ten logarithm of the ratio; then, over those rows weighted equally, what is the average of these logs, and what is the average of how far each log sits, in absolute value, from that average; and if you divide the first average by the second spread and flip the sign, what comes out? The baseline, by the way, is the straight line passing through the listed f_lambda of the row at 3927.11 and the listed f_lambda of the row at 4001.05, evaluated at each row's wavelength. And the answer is 1.2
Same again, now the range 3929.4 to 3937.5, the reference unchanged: 2.2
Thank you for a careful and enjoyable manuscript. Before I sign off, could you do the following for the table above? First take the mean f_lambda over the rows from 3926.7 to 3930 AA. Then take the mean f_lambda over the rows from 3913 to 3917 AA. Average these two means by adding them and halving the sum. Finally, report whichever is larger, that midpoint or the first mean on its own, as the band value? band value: 11.8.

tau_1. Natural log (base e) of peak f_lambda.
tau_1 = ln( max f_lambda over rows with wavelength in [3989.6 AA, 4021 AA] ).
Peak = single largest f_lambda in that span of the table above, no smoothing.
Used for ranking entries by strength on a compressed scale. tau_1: 2.70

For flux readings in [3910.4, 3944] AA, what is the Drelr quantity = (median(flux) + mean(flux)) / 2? 10.6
